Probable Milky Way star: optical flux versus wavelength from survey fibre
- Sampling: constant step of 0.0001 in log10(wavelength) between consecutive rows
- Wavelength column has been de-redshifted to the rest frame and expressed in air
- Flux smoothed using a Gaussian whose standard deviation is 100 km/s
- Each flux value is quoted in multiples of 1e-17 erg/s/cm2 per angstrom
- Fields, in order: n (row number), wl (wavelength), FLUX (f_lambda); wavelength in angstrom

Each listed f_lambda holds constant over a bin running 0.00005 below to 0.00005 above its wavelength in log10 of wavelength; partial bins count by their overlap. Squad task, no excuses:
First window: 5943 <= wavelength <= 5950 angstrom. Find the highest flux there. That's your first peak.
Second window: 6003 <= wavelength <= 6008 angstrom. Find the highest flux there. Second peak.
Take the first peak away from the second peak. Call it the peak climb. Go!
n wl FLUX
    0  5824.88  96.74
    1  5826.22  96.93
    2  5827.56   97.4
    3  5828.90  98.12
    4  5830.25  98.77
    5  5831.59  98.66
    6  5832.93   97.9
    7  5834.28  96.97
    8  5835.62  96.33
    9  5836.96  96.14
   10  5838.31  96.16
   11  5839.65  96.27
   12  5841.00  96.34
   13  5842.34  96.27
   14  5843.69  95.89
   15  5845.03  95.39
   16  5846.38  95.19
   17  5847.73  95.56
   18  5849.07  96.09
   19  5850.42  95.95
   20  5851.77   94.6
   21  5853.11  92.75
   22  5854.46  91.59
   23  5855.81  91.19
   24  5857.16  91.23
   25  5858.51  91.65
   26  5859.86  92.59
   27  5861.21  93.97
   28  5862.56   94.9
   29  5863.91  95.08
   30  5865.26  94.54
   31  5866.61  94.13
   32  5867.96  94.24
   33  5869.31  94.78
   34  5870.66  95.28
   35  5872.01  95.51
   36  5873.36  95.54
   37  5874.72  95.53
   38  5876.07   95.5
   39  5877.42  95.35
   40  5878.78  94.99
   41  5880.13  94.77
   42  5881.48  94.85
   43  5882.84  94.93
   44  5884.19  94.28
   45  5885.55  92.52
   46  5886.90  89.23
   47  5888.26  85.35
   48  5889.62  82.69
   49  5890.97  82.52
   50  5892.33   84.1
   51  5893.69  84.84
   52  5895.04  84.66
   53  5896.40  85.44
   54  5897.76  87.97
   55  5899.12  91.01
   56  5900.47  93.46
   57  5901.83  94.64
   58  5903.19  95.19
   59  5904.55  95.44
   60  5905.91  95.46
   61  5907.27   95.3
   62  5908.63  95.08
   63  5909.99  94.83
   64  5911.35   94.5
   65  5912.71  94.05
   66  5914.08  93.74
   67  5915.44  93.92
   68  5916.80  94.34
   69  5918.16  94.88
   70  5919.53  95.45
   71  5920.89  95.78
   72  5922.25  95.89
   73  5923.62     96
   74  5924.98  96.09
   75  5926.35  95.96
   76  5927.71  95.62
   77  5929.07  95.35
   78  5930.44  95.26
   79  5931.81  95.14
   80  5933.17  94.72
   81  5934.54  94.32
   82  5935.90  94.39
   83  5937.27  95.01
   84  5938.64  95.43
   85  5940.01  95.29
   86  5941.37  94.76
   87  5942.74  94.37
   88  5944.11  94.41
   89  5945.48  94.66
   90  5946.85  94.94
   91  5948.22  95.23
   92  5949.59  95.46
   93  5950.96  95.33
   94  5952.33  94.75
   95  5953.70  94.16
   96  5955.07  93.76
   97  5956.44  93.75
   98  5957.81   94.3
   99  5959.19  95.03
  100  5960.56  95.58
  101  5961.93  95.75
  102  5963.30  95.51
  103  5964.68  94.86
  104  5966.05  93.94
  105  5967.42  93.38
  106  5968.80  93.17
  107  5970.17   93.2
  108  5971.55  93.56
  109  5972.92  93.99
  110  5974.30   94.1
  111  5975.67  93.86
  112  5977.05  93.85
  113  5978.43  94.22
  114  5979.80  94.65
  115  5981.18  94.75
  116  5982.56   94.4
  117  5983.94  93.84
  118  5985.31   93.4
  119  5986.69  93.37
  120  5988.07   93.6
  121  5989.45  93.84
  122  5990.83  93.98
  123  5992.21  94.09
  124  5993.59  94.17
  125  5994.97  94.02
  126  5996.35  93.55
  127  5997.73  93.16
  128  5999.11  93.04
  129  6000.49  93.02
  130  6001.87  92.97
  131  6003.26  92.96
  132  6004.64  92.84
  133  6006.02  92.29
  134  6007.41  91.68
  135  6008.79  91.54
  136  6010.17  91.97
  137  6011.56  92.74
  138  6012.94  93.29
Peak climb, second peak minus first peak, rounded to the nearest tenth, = -2.5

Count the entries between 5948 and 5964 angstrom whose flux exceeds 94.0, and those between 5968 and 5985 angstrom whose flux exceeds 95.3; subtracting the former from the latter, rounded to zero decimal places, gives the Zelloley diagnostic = -10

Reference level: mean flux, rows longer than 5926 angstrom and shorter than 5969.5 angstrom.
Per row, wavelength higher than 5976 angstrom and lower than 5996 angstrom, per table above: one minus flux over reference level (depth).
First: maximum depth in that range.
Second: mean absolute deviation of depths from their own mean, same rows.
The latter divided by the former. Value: 0.22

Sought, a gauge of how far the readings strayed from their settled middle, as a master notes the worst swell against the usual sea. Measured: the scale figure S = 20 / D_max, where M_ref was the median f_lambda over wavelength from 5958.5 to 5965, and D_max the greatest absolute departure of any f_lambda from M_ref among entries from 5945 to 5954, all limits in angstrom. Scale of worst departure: 15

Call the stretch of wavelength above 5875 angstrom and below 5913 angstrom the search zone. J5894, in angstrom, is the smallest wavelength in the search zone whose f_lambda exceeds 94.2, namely 5876.07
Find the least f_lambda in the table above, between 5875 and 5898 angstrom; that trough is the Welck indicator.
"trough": 82.52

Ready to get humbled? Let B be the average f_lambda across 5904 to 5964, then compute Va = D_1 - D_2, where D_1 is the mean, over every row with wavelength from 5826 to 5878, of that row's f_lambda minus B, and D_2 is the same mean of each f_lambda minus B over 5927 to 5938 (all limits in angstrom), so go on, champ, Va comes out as 0.3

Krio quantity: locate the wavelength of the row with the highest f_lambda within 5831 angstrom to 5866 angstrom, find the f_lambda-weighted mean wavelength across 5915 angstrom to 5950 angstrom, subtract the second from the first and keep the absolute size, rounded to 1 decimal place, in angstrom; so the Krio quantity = 100.9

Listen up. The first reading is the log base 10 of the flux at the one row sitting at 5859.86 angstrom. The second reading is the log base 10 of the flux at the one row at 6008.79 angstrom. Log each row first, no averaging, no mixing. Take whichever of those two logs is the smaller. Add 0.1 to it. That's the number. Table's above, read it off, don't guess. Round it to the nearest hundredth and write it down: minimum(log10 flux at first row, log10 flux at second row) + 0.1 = 2.06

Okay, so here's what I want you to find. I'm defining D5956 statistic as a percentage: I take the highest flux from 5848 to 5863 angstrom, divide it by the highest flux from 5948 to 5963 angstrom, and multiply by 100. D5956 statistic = 100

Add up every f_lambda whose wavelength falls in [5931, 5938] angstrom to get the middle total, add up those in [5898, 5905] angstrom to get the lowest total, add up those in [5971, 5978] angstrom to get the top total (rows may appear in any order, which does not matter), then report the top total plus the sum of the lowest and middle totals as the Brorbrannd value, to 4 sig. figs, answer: 1413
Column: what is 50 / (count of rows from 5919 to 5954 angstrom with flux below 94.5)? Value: 10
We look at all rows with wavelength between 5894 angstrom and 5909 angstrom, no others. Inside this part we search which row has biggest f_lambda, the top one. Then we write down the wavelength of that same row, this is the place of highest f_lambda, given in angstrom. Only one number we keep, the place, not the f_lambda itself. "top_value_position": 5905.91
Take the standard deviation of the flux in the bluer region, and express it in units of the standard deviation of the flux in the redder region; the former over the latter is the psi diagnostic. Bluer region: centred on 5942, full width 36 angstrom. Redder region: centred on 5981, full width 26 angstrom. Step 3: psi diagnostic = 1.4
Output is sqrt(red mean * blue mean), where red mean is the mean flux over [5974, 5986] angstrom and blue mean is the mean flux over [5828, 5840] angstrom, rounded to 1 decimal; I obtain 95.7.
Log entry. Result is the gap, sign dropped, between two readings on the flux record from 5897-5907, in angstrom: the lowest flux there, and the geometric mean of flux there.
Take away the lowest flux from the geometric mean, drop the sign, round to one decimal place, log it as 5.3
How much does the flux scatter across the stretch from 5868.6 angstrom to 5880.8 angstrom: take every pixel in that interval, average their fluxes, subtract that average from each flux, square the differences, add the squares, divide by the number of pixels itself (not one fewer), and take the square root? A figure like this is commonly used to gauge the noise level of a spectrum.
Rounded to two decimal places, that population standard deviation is 0.30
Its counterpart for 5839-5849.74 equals 0.42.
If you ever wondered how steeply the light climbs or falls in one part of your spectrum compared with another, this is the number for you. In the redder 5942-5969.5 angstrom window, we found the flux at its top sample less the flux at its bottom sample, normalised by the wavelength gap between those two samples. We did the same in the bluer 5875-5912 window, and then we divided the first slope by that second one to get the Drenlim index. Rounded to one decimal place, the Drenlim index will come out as 1.6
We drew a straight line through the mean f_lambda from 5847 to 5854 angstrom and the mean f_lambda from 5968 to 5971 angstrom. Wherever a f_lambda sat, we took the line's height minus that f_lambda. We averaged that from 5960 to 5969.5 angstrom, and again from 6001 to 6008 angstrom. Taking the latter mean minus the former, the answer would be 1.4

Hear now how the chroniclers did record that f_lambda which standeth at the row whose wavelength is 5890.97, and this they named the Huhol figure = 82.52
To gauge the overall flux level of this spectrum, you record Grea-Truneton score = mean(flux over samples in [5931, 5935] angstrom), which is 94.7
